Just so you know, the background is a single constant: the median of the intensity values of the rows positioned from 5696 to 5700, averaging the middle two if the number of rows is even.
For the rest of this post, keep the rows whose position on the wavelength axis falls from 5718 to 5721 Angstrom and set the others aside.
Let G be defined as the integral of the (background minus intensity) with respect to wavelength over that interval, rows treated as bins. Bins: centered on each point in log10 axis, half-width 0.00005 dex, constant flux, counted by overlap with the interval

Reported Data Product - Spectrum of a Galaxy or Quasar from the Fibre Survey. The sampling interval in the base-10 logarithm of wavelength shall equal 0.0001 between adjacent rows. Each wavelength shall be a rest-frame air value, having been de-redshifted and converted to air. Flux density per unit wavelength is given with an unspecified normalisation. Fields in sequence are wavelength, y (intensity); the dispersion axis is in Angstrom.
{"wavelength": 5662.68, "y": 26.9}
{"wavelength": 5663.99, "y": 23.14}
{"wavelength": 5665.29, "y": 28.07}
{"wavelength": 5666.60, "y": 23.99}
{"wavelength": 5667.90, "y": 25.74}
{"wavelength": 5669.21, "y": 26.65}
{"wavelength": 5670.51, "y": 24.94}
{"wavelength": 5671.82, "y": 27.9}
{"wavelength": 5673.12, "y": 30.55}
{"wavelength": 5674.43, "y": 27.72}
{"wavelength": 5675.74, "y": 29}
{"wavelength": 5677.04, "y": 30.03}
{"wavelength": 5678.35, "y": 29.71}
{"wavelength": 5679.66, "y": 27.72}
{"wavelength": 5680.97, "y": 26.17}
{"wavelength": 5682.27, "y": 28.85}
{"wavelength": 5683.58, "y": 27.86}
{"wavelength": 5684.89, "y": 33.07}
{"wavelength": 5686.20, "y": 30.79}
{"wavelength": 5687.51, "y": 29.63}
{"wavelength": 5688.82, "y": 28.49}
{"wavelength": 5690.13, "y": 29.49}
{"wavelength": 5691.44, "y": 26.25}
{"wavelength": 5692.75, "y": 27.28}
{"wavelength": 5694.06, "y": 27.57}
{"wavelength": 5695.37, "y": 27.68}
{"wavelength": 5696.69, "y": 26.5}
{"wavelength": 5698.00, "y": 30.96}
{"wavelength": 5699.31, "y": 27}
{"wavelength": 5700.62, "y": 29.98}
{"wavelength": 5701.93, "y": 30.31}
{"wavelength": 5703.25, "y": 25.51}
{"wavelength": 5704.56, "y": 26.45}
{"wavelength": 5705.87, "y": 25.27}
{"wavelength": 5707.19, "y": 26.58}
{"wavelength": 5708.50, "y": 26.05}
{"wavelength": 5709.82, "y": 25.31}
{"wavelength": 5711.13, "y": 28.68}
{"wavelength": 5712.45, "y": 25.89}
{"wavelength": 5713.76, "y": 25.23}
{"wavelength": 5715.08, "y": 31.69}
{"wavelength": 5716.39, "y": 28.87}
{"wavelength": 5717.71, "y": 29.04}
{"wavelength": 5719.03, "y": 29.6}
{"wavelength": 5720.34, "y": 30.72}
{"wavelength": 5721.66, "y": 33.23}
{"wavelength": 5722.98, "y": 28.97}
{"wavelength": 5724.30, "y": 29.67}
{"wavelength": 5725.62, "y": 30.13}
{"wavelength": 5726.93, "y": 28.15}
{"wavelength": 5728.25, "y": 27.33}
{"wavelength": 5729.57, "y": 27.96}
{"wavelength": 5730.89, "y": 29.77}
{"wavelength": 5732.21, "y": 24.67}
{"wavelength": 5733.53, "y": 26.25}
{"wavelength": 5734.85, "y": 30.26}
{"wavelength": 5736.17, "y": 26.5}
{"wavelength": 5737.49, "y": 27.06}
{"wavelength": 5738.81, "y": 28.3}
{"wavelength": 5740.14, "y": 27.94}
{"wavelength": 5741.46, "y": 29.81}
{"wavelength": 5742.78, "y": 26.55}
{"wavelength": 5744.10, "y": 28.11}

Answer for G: -9.1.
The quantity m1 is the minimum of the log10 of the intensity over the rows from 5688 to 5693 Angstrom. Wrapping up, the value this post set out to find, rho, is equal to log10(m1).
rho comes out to 0.152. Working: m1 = 1.42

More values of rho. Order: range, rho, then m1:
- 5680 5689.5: 0.152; 1.42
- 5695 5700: 0.153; 1.42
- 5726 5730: 0.157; 1.44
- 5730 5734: 0.144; 1.39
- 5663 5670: 0.135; 1.36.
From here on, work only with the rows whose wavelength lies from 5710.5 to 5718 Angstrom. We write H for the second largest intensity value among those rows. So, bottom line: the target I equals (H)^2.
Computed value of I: 843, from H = 29.04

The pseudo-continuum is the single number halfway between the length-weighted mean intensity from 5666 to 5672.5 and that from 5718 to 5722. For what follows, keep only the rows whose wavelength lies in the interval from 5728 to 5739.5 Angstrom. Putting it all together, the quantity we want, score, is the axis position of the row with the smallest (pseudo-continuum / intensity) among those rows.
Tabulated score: 5734.85 Angstrom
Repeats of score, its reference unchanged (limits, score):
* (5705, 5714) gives 5711.13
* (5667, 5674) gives 5673.12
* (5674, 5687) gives 5684.89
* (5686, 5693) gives 5686.20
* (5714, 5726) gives 5721.66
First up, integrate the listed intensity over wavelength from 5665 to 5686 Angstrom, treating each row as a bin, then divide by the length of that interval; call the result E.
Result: 28.1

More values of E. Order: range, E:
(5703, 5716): 26.8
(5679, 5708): 28.1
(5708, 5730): 28.6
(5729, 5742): 27.8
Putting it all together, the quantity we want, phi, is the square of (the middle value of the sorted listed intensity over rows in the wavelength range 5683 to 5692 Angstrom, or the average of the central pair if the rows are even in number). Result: 870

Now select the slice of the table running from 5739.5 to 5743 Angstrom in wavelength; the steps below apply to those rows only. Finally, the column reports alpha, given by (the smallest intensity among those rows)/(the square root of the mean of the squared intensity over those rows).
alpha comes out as 0.944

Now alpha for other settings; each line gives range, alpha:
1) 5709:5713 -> 0.949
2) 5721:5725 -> 0.944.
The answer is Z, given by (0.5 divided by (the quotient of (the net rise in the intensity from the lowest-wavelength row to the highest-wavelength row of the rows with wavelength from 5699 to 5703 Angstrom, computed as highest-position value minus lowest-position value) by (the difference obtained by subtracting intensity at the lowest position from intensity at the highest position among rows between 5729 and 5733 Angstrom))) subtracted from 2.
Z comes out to 2.5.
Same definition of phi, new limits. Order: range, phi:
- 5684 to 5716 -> 752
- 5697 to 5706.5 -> 729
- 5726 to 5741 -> 781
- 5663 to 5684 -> 772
